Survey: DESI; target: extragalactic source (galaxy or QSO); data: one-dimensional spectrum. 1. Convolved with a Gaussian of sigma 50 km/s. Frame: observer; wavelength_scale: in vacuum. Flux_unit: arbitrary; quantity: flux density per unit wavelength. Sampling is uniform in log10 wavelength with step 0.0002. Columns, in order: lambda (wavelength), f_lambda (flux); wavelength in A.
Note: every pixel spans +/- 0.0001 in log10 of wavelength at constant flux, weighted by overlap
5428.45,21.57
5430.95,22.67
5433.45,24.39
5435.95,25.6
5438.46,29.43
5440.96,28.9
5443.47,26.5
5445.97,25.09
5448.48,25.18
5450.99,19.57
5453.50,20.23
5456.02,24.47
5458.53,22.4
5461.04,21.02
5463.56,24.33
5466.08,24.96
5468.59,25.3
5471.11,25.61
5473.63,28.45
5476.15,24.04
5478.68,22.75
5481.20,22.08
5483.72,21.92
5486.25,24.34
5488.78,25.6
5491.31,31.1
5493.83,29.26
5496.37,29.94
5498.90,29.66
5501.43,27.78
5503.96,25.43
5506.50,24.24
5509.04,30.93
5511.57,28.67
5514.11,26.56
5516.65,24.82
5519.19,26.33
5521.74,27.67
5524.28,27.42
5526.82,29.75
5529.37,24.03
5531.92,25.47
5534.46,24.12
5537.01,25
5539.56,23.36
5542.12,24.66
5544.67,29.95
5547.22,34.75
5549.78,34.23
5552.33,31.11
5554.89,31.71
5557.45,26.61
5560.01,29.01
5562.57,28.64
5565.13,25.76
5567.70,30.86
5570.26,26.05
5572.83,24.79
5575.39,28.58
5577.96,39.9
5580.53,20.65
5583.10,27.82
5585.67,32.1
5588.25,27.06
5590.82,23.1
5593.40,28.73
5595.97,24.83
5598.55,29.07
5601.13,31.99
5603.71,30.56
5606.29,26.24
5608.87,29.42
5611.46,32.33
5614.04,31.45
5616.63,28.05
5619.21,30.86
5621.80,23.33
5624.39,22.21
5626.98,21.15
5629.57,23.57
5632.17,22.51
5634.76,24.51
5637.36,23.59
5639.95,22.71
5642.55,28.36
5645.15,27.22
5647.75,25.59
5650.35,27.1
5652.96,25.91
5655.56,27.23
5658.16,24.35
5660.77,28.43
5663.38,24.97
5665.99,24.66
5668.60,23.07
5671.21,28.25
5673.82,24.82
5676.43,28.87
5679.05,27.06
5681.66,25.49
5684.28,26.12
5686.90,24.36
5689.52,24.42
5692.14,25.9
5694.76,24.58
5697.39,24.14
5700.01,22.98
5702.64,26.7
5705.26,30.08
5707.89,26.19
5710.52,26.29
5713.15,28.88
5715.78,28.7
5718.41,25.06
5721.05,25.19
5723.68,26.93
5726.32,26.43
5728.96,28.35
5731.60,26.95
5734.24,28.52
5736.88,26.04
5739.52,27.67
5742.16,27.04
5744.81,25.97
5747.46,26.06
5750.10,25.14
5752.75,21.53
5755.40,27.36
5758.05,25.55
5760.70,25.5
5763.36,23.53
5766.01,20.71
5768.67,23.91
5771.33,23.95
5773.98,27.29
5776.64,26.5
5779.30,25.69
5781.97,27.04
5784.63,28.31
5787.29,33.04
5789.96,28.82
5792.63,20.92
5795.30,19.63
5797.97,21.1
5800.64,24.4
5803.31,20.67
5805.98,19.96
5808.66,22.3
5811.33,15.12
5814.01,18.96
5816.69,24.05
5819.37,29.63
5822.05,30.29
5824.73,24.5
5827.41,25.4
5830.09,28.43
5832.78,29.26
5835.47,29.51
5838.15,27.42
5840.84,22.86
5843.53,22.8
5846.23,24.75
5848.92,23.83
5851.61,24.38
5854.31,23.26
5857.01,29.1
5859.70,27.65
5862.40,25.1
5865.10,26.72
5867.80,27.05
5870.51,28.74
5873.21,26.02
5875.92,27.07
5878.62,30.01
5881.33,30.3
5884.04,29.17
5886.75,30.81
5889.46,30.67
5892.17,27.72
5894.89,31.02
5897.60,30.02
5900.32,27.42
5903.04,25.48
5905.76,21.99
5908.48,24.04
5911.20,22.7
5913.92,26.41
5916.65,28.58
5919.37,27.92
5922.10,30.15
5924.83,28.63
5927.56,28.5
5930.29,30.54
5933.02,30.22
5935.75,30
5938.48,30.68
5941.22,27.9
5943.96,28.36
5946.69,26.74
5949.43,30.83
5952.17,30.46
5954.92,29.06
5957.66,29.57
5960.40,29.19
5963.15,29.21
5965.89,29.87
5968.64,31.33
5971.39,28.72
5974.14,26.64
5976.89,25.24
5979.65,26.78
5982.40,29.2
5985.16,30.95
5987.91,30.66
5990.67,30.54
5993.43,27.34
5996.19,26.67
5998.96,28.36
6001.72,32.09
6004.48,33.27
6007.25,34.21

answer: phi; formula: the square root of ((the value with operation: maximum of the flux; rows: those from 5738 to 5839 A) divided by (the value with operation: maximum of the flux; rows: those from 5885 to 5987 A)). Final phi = 1.03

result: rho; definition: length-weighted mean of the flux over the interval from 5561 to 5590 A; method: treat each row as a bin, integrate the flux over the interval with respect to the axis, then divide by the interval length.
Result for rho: 28.3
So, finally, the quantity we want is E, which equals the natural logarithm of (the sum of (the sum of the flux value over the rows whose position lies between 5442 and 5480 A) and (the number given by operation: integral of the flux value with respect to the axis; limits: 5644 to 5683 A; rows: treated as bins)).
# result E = 7.23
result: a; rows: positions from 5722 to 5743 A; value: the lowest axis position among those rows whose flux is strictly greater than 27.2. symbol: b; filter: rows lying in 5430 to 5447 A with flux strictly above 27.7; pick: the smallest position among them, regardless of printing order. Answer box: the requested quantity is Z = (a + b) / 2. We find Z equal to 5583.7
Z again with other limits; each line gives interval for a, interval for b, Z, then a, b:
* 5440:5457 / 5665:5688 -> 5556.1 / 5440.96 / 5671.21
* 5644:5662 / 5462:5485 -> 5559.4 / 5645.15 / 5473.63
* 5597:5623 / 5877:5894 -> 5738.6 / 5598.55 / 5878.62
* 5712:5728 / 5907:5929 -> 5814.9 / 5713.15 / 5916.65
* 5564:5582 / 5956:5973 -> 5762.7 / 5567.70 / 5957.66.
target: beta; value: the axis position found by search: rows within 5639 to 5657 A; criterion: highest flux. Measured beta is 5642.55 A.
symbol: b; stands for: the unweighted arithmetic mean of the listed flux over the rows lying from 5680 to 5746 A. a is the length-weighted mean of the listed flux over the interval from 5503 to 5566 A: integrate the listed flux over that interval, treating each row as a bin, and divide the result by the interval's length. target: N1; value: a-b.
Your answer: 1.3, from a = 27.6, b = 26.4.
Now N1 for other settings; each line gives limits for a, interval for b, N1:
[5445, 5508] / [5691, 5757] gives -1.3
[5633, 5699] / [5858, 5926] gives -2.0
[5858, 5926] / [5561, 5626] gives -0.5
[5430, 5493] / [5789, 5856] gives 0.6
